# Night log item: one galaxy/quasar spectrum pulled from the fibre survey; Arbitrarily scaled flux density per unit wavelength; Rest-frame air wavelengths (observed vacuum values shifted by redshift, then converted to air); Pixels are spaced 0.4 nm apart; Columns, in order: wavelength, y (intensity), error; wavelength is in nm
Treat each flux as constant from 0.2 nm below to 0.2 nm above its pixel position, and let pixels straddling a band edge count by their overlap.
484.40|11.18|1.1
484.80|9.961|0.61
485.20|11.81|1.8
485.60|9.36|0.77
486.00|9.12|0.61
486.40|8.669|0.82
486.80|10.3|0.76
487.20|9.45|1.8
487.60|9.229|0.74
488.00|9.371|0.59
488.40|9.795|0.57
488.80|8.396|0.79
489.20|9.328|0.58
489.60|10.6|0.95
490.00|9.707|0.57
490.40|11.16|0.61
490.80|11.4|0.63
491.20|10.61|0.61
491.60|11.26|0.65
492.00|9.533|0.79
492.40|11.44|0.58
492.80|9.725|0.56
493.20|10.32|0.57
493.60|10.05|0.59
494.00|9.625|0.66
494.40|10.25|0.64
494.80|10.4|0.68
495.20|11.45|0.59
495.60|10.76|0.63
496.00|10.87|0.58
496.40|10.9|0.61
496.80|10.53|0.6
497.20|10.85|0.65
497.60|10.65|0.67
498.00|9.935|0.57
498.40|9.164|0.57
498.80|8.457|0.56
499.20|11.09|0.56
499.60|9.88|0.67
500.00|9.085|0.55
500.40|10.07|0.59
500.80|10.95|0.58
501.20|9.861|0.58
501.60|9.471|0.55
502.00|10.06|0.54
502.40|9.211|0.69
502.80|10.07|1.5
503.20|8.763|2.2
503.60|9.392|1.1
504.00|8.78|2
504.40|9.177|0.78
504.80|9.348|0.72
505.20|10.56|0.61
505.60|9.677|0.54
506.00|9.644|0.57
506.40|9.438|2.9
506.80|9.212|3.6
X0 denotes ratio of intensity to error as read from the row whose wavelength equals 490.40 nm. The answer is 18.3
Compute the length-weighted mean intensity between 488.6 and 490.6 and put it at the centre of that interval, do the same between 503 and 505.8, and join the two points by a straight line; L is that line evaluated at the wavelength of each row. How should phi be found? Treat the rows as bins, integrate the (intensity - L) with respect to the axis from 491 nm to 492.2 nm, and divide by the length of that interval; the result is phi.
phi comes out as 0.69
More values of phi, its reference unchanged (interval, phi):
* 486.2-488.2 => -0.51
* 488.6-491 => 0.27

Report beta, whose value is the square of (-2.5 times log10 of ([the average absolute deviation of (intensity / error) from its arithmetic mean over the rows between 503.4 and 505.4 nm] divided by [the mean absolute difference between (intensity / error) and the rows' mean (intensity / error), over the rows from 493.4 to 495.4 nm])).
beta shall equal 1.1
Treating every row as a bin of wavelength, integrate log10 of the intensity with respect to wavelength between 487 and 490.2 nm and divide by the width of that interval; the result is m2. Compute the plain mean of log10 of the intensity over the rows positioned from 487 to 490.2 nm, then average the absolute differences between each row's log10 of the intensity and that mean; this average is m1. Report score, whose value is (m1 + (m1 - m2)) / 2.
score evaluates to -0.469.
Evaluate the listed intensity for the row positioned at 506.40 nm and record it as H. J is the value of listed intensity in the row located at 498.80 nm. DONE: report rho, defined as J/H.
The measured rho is 0.90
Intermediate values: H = 9.438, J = 8.457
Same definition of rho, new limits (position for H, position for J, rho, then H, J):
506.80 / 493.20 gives 1.12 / 9.212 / 10.32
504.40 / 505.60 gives 1.05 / 9.177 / 9.677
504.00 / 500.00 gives 1.03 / 8.78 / 9.085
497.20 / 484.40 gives 1.03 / 10.85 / 11.18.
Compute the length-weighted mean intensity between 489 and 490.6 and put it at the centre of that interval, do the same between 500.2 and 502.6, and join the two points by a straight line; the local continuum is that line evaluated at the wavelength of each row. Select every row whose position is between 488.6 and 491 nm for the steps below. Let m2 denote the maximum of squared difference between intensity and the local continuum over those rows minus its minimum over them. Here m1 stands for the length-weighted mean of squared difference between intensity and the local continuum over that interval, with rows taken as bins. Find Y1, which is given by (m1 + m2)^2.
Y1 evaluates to 19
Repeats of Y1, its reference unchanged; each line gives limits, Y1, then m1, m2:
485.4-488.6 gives 12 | 0.93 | 2.58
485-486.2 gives 8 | 1.50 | 1.40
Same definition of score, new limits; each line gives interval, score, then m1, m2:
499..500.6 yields -0.476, 0.024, 1.00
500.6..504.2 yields -0.466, 0.025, 0.98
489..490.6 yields -0.475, 0.029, 1.01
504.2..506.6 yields -0.478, 0.014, 0.98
